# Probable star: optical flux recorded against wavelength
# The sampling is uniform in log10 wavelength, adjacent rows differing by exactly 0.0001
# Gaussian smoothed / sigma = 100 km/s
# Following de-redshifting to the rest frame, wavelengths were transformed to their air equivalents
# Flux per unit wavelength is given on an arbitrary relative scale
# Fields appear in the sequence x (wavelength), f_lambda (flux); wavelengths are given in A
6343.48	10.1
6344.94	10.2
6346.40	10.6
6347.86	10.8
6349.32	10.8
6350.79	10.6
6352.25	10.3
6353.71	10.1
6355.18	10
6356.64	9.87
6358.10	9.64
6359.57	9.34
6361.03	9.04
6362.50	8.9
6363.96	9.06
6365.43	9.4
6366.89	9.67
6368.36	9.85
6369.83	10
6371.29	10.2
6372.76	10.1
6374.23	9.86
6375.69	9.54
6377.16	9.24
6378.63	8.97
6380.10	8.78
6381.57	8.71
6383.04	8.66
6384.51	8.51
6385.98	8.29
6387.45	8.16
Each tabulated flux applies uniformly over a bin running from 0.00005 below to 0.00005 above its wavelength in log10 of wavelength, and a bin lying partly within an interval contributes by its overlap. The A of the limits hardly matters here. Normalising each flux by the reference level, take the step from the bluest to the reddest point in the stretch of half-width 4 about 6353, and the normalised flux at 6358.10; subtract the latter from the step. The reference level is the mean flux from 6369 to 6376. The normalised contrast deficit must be -1.06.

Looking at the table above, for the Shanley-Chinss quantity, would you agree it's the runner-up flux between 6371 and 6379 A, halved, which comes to 5.05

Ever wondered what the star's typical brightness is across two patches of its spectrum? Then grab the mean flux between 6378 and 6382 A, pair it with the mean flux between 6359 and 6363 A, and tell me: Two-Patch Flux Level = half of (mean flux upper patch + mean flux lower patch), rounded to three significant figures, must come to 8.96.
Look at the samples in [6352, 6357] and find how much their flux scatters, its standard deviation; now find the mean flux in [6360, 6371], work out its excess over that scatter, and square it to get 86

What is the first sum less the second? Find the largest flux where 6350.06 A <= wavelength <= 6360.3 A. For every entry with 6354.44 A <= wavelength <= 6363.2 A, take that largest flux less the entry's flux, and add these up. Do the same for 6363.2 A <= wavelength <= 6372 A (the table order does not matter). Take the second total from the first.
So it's 1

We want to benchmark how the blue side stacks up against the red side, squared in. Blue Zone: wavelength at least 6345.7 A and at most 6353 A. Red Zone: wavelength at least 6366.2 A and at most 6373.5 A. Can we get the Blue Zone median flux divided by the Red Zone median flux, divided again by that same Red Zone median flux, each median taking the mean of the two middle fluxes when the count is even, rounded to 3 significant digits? 0.106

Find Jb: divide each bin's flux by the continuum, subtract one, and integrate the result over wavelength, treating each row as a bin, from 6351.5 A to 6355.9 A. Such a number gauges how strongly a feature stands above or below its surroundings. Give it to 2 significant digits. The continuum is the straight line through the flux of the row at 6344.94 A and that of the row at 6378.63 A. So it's 0.11 A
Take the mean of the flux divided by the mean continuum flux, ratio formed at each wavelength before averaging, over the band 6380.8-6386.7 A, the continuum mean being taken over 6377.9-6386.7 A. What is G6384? 0.99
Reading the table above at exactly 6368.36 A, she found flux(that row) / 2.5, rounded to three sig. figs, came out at 3.94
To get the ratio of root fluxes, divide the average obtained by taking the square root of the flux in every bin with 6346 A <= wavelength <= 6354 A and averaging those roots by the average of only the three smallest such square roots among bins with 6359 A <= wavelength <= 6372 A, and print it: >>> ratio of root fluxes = 1.08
